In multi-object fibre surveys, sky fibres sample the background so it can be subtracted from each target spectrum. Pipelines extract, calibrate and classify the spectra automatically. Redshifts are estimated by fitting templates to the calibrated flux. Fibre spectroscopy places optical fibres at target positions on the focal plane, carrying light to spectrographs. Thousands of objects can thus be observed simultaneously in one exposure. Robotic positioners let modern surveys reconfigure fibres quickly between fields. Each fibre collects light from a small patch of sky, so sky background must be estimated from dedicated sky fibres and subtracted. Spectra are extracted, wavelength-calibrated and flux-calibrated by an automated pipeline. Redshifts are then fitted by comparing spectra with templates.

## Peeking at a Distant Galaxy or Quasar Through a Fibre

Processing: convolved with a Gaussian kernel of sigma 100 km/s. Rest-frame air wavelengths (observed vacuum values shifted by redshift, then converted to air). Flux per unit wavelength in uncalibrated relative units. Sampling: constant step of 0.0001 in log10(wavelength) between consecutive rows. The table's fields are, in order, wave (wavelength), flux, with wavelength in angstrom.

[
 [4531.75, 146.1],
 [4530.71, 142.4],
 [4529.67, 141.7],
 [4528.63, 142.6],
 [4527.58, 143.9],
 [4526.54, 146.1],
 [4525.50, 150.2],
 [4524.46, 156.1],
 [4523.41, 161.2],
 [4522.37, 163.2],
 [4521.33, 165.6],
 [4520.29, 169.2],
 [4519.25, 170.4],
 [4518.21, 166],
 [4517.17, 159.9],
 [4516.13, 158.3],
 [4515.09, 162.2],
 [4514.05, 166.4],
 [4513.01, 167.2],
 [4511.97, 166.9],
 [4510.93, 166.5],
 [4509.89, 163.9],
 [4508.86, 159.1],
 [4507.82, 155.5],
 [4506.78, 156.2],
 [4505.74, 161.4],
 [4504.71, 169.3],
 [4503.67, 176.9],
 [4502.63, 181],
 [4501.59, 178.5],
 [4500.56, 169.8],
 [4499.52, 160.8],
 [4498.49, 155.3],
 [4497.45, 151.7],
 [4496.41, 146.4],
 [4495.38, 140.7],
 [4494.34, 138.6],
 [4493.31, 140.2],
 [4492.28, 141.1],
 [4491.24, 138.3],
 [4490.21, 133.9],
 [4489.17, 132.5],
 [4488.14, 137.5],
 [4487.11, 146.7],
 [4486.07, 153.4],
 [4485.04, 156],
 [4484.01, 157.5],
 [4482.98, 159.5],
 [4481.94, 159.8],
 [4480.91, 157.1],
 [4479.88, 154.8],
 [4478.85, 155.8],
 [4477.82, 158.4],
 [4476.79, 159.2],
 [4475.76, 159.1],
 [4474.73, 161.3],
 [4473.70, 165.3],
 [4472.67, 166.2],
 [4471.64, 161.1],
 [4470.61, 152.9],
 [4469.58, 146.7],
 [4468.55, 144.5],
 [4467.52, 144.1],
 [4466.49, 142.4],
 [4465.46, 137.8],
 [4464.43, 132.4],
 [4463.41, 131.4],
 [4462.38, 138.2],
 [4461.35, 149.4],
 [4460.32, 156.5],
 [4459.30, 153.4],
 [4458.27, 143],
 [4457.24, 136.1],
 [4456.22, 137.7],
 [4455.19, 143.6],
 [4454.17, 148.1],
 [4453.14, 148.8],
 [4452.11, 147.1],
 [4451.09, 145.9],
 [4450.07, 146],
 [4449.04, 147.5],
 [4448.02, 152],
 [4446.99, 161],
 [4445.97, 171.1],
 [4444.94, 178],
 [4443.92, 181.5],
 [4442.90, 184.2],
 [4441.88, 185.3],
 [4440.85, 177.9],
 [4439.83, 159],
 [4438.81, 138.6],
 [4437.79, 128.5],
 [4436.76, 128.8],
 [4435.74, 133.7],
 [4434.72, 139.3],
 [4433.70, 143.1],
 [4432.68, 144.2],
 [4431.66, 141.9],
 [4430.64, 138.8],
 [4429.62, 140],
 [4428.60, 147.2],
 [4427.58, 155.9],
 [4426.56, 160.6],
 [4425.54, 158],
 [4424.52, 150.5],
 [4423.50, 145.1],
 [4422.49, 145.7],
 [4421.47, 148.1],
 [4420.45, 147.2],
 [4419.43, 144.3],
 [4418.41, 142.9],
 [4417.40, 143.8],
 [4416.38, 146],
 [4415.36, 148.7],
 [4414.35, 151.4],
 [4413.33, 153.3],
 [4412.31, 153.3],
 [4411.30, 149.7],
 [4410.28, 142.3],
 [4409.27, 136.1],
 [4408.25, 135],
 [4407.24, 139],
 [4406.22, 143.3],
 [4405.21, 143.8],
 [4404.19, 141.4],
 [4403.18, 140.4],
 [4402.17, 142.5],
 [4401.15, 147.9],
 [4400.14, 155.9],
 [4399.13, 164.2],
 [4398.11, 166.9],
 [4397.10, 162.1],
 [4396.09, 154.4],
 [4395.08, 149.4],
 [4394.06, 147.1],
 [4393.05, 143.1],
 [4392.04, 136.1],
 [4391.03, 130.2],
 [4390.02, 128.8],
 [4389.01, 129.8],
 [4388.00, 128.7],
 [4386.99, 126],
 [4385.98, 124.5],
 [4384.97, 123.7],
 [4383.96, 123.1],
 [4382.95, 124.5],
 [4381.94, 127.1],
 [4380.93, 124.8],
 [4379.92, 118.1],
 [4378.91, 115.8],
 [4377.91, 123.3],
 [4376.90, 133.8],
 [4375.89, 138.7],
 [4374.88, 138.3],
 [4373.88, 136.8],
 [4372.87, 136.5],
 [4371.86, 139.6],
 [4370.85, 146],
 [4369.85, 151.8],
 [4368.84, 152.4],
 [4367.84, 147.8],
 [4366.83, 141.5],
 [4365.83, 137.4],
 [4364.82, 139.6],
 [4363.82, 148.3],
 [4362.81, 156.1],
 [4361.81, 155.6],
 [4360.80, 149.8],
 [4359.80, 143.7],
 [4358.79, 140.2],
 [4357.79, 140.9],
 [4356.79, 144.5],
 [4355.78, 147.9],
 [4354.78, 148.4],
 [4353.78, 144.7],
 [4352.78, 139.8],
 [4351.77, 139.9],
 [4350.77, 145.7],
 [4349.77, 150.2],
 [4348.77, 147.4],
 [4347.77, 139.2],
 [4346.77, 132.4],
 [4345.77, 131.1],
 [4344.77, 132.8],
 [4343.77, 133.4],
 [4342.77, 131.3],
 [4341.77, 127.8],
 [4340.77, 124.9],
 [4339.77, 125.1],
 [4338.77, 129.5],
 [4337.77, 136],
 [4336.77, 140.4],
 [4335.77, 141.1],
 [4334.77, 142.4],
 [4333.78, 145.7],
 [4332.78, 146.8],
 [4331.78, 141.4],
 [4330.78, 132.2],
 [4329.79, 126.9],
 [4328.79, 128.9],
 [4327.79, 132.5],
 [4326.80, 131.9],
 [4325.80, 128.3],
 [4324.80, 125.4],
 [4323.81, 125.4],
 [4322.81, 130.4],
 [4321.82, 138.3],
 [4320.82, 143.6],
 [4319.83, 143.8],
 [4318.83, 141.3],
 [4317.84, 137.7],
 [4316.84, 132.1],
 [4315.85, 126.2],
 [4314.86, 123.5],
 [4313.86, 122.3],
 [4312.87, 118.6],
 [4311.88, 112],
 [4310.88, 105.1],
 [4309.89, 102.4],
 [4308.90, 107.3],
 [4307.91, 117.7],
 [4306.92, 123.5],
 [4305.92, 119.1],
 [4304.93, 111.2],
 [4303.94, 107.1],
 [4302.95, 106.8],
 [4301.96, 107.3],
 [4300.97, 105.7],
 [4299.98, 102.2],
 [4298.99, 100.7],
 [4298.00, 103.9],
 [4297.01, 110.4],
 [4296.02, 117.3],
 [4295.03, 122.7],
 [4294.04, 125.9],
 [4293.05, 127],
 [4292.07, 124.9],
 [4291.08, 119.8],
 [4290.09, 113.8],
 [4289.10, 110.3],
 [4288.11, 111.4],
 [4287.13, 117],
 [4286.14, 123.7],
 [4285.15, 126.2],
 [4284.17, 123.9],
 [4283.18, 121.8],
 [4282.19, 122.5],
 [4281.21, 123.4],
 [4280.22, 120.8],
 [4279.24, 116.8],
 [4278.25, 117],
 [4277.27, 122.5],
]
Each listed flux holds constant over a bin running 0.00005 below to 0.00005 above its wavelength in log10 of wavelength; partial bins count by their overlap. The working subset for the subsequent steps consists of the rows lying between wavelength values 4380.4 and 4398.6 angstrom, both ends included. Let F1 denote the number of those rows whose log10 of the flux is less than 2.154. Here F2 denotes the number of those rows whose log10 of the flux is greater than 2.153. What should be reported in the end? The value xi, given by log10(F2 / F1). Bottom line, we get -0.3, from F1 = 12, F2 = 6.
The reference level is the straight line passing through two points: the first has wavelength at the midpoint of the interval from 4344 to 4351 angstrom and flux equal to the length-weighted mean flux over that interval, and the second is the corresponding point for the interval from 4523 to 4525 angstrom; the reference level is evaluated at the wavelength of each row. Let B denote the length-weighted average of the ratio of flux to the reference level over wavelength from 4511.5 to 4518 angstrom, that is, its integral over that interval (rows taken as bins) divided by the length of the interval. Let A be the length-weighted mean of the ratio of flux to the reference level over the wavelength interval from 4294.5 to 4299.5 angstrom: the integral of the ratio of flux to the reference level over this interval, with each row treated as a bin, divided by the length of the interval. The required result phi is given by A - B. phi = -0.21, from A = 0.83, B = 1.04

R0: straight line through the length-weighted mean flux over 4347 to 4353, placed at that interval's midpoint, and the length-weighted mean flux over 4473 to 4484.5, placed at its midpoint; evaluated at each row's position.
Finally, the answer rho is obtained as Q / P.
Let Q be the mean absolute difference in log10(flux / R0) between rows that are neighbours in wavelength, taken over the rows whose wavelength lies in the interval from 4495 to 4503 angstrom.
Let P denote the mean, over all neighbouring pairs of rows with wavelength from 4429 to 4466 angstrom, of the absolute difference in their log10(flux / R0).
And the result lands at 0.99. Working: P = 0.015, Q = 0.015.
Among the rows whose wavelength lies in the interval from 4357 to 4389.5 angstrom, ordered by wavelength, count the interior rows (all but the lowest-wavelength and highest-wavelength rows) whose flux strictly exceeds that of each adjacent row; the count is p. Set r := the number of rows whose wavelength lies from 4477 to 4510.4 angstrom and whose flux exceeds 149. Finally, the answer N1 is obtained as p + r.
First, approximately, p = 4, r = 22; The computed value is 26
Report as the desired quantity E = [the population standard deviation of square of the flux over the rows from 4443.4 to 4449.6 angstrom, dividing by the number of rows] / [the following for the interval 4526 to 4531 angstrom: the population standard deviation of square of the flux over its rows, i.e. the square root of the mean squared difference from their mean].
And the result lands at 9.4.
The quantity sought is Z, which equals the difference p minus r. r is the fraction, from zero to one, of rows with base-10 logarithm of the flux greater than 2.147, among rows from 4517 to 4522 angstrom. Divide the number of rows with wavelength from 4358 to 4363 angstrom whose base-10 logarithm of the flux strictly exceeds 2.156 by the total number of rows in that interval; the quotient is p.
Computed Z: -0.20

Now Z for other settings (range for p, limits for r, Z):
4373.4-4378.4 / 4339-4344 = 0.00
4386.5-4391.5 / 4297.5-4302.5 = 0.00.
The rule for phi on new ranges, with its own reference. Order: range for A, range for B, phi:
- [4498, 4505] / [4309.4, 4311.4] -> 0.33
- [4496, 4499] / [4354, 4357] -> -0.07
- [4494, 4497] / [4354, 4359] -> -0.11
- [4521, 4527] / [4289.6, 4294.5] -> 0.08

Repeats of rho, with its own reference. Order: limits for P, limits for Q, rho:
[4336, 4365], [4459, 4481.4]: 0.92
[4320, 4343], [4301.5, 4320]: 1.37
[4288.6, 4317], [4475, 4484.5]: 0.26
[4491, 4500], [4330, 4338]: 1.15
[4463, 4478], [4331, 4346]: 1.03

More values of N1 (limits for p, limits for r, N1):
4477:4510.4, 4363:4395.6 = 6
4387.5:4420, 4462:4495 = 19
